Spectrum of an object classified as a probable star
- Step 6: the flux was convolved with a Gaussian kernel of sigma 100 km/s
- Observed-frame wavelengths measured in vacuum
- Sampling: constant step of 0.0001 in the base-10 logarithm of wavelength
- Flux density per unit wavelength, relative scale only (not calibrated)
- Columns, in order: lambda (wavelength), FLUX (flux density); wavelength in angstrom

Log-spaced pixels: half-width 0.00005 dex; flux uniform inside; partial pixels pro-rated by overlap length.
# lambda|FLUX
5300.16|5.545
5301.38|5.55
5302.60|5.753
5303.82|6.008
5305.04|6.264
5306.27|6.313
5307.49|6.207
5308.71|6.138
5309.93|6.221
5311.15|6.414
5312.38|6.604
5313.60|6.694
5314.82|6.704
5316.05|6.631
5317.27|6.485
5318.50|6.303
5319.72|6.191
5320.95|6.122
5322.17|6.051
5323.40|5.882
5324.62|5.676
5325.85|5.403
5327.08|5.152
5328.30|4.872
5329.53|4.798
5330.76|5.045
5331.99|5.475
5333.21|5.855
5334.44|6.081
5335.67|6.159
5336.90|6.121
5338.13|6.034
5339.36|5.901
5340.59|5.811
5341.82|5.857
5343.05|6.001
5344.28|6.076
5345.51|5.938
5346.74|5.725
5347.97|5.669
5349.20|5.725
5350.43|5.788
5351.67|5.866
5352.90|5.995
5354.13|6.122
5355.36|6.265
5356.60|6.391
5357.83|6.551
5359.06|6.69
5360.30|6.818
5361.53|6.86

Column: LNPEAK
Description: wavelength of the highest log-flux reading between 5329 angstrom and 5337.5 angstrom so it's 5335.67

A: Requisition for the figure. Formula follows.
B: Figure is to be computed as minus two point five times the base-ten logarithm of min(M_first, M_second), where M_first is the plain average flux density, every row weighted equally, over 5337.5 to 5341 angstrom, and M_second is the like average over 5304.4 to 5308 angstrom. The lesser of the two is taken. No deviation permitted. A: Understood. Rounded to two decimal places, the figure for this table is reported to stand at -1.93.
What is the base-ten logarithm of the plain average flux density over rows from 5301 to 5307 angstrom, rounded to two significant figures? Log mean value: 0.78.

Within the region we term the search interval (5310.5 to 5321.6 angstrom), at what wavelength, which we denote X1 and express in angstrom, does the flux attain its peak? 5314.82 angstrom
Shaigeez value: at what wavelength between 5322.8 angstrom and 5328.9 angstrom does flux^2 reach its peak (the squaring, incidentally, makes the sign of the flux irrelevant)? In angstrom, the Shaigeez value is 5323.40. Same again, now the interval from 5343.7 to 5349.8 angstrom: 5344.28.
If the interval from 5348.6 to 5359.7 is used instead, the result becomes 5359.06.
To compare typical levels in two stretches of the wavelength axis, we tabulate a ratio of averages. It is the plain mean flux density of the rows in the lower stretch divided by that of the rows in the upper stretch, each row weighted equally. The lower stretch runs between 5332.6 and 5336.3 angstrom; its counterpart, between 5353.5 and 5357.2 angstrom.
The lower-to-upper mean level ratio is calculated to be 0.96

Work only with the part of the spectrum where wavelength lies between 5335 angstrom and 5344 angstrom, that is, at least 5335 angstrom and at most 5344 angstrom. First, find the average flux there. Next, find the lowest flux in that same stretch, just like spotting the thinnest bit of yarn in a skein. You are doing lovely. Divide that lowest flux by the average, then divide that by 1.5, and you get 0.647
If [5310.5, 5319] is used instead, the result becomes 0.642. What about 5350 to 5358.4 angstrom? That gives 0.628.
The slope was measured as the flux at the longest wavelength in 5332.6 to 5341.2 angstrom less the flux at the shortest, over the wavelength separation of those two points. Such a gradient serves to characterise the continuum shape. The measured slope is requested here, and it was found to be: -0.01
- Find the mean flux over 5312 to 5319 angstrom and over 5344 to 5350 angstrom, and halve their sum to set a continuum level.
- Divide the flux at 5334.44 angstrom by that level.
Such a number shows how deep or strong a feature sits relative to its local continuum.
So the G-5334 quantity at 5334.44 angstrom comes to 0.98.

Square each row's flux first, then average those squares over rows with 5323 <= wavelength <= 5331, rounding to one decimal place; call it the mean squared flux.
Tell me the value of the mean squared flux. 27.8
